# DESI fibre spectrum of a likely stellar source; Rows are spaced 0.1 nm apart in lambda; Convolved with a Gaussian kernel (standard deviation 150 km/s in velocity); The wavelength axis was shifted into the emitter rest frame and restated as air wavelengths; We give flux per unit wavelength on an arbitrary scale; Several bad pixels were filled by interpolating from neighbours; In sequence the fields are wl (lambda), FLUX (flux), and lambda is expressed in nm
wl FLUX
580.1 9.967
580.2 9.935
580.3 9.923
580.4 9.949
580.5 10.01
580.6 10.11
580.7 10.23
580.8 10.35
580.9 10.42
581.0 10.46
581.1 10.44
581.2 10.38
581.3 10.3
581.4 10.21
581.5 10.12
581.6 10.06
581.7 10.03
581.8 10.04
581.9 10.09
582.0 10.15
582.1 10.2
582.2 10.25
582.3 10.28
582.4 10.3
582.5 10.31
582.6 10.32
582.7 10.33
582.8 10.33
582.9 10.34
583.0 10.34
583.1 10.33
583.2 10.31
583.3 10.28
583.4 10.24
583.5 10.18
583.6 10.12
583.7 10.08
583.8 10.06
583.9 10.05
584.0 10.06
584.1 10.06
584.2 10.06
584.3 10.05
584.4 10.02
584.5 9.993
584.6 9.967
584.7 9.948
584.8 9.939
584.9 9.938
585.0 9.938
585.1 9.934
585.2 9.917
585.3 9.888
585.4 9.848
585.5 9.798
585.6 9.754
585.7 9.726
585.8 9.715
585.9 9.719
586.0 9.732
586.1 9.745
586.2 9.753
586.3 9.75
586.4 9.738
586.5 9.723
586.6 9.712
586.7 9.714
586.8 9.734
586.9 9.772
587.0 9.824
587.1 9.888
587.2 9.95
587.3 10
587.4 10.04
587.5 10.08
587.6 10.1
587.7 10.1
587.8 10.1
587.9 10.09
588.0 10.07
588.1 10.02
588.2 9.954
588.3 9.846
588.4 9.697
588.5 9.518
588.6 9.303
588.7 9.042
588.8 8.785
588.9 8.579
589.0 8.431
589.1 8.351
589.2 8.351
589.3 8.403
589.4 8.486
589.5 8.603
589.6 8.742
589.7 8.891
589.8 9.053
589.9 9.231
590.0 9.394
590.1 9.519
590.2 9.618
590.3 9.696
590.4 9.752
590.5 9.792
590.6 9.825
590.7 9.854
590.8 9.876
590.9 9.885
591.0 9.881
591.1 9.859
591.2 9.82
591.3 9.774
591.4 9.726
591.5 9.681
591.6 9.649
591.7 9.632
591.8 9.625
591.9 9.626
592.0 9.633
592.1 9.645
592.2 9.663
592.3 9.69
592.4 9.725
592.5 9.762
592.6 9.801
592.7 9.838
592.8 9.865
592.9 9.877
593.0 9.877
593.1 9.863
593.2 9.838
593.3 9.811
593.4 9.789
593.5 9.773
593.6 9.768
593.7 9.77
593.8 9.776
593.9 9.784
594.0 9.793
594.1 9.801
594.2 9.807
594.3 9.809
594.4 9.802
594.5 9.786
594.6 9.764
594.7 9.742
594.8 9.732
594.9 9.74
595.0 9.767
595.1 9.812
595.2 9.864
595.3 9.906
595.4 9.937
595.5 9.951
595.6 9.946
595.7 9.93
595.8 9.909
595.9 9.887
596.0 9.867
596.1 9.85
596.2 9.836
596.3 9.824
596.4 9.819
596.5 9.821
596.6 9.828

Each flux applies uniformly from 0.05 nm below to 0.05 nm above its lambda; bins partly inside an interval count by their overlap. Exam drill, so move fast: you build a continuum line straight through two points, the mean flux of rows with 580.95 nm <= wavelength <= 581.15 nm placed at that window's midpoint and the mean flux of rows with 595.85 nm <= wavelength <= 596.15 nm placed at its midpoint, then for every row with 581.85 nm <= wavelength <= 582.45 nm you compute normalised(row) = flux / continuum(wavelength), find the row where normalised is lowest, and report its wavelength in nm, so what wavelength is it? 581.9 nm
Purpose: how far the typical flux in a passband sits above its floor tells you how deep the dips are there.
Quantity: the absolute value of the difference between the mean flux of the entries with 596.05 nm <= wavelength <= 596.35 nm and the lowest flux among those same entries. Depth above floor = 0.013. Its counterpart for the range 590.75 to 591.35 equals 0.075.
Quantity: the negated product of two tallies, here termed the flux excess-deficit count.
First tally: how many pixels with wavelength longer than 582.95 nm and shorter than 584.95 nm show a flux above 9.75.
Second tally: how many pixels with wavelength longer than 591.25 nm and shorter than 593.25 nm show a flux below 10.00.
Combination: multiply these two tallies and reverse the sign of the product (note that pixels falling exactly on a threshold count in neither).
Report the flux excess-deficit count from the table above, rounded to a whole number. -400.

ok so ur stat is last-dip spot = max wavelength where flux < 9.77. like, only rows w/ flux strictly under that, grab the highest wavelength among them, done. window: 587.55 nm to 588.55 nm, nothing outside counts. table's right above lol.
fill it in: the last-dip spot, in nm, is 588.5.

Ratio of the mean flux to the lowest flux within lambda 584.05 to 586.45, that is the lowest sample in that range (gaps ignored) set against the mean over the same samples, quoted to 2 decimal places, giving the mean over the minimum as 1.02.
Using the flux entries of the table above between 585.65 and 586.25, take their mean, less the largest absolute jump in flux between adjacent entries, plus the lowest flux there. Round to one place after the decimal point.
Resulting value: 19.4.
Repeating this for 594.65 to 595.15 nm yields 19.4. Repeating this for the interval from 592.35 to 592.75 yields 19.5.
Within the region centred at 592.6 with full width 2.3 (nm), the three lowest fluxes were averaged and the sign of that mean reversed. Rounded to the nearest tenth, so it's -9.6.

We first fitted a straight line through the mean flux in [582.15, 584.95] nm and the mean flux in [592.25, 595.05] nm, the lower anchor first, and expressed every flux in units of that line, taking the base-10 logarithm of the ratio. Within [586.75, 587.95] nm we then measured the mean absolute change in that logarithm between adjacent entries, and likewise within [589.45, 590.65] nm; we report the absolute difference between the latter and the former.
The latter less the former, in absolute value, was 0.004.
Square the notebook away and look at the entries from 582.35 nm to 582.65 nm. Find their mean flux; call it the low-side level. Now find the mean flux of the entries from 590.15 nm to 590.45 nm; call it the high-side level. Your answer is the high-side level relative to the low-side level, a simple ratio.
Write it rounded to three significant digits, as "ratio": 0.940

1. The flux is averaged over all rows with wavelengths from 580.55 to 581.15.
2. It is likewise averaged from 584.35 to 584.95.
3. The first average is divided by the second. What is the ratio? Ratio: 1.04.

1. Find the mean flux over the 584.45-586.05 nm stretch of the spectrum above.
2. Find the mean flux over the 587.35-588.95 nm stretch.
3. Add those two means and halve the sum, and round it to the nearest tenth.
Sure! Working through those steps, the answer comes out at 9.8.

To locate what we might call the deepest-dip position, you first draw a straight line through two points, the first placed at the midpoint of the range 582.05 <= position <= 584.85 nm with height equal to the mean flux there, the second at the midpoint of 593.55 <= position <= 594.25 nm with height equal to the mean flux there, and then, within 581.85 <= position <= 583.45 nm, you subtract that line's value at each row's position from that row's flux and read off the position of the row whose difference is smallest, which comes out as 581.9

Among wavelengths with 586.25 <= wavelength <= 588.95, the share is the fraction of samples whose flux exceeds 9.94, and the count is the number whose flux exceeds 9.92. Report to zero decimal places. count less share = 11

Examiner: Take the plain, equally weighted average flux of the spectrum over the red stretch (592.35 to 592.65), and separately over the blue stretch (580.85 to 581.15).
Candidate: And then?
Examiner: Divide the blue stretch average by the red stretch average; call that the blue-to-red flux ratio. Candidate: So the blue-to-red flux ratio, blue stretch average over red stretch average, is 1.07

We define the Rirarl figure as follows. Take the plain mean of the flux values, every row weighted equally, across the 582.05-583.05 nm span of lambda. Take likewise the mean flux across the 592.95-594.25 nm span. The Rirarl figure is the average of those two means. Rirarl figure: 10.05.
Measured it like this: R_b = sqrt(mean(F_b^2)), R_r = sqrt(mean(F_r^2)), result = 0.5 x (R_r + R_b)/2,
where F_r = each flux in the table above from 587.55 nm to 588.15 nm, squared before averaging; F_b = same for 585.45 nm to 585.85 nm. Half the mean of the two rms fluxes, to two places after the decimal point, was 4.96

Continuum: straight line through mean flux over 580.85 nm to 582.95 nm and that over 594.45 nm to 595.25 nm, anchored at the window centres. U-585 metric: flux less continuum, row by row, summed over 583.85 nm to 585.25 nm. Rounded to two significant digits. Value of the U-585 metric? -2.3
